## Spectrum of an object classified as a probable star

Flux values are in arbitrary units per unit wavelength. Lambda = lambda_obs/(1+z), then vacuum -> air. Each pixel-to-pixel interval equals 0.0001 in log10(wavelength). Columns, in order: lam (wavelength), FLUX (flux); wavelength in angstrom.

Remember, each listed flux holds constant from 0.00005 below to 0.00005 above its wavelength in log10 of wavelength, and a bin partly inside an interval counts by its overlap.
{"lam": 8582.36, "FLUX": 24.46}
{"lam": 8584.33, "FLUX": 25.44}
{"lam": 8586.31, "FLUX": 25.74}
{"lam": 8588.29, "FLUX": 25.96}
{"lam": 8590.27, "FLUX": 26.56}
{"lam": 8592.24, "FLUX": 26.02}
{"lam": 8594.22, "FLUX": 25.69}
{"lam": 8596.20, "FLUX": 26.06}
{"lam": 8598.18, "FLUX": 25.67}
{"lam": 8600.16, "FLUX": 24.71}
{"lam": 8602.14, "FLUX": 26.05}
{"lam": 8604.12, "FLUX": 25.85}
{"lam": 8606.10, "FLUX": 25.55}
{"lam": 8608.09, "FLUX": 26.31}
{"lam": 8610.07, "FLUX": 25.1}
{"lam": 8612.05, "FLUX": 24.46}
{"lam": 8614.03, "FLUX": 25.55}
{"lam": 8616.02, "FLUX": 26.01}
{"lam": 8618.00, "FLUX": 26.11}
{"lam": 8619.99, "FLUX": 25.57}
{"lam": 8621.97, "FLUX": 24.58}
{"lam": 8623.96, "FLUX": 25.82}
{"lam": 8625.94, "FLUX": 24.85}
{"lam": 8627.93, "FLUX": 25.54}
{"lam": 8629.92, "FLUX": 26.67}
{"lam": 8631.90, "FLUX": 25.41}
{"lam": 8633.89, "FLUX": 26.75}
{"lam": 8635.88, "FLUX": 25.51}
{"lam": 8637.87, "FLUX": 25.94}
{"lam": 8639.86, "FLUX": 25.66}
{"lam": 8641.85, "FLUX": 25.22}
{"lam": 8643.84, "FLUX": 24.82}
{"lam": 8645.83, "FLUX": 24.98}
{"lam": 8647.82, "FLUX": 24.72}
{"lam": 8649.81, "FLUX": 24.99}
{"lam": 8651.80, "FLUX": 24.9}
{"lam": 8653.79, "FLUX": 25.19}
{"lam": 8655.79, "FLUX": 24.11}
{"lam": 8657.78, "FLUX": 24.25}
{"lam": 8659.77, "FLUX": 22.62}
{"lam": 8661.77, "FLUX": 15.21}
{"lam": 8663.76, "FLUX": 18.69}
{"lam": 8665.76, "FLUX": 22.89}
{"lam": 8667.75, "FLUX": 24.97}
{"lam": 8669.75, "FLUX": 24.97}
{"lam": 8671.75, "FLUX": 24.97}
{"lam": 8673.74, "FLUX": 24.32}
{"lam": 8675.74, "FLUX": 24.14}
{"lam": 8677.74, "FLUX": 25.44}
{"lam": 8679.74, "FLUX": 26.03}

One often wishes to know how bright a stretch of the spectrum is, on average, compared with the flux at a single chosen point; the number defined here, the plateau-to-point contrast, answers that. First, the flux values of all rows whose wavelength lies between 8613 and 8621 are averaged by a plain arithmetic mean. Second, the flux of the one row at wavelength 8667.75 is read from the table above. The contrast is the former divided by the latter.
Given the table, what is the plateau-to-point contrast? 1.03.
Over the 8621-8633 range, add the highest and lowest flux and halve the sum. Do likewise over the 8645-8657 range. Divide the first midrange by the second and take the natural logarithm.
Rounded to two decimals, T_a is 0.04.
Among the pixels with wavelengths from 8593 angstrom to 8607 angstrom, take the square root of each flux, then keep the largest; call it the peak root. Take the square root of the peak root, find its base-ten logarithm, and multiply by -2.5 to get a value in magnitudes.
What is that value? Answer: -0.885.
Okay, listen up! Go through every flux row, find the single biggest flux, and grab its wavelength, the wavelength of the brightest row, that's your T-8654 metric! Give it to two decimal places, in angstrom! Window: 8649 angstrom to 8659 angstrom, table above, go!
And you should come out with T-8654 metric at 8653.79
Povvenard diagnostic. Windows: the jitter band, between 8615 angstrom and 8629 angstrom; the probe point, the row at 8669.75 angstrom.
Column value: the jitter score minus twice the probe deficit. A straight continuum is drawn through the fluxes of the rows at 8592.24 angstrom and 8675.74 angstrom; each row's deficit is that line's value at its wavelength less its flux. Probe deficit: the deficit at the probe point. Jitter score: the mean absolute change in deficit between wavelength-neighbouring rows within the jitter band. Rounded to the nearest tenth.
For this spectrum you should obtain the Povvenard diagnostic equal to 2.1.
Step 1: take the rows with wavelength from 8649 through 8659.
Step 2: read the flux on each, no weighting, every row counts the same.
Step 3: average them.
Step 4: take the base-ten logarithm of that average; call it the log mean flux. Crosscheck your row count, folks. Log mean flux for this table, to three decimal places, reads 1.392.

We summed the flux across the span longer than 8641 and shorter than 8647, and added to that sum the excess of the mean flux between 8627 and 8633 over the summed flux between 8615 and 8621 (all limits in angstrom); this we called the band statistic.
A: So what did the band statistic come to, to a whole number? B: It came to 23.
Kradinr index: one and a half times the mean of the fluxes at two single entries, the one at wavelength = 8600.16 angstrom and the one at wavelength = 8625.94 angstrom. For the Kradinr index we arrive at 37.2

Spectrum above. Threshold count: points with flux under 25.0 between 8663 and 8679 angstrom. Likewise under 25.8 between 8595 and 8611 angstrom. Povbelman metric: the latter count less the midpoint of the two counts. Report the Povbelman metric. -1.50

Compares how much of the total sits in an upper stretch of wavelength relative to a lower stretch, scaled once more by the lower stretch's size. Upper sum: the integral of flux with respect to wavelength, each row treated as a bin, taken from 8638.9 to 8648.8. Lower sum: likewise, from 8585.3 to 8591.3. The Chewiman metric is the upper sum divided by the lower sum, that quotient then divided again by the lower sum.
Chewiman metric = 0.010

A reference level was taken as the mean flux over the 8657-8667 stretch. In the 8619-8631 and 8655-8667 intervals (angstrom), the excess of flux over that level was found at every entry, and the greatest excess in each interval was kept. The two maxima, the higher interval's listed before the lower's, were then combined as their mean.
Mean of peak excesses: 4.7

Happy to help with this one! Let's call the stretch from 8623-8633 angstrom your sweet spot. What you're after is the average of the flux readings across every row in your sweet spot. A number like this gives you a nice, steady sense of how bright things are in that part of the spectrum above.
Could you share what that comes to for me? 25.7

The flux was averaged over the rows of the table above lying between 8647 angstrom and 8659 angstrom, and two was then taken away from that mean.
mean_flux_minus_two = 22.7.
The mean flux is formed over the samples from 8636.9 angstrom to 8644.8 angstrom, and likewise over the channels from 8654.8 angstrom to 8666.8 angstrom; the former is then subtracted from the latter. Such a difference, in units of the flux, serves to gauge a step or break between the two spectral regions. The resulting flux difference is -4.1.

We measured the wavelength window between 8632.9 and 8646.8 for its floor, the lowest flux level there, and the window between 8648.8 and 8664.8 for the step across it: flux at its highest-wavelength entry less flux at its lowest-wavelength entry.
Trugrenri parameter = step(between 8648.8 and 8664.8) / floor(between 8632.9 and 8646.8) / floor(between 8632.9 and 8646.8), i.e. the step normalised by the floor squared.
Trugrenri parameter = -0.010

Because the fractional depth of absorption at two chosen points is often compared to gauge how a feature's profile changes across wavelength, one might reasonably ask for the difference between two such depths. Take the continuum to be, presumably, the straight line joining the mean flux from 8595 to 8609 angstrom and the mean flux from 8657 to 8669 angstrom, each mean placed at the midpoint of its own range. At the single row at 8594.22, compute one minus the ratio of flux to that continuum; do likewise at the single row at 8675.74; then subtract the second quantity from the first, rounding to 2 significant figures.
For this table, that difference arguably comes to 0.20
